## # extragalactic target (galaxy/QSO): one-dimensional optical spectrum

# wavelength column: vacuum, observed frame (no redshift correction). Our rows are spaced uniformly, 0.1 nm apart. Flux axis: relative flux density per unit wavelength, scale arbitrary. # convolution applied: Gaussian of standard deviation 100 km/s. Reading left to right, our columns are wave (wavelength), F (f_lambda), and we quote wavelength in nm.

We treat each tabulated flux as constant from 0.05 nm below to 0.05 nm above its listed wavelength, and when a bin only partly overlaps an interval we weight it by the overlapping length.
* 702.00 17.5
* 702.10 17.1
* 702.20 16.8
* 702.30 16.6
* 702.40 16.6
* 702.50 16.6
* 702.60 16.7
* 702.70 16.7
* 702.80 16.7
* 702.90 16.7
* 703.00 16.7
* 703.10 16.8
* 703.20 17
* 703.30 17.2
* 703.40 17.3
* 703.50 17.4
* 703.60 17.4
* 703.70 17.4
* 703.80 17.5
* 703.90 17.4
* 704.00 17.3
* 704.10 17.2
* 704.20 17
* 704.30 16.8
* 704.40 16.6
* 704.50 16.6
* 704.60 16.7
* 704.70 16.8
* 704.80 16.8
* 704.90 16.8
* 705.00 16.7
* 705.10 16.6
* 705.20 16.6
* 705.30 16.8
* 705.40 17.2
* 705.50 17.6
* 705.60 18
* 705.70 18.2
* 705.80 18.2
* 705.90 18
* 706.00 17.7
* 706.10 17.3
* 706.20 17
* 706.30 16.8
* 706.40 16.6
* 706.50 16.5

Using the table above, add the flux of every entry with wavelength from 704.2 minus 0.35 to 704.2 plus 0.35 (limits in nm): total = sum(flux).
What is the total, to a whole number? 119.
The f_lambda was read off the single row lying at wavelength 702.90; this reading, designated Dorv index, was 16.7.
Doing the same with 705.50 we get 17.6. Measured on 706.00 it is 17.7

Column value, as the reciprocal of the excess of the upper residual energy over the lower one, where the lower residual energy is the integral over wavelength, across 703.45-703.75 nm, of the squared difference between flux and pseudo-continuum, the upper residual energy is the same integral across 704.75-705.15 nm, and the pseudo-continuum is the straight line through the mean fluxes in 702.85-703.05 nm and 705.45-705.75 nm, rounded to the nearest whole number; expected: 3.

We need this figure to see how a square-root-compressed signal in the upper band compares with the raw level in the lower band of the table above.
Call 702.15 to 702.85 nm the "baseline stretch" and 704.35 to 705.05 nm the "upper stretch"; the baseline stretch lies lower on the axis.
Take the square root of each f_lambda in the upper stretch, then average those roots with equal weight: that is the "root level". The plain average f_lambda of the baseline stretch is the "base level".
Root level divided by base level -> 0.245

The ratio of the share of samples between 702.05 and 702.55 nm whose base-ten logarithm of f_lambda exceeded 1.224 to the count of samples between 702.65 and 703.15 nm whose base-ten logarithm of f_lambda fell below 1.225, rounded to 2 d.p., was 0.10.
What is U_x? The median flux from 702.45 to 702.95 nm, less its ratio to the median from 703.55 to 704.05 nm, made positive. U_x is 15.7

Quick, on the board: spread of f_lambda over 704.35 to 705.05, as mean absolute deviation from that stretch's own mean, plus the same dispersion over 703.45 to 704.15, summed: 0.14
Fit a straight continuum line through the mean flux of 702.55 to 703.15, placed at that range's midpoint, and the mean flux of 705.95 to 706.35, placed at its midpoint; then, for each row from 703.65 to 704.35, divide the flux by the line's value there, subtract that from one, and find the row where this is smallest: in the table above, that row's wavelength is 703.80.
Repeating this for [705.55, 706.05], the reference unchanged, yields 705.70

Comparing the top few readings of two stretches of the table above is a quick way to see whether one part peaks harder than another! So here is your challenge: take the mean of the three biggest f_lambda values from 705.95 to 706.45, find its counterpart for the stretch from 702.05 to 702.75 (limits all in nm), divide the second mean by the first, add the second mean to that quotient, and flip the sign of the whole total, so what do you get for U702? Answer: -17.8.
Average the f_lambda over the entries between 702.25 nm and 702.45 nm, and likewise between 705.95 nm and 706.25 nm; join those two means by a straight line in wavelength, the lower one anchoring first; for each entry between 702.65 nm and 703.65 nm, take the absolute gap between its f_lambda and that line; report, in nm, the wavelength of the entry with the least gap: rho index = 702.90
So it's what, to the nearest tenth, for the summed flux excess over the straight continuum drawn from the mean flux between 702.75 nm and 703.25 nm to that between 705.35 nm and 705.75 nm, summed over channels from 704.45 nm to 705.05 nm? -4.3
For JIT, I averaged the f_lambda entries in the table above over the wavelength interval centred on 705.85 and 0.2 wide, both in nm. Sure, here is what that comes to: 18.1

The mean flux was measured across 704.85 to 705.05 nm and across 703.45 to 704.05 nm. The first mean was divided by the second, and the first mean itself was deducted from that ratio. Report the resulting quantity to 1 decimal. -15.8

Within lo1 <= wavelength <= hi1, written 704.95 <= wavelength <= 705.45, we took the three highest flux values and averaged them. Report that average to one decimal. 16.9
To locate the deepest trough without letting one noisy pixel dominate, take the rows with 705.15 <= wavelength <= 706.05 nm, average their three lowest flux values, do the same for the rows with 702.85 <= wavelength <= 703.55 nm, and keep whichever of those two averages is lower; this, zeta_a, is 16.7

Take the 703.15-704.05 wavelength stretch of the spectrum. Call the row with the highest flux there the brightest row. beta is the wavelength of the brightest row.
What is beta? 703.80 nm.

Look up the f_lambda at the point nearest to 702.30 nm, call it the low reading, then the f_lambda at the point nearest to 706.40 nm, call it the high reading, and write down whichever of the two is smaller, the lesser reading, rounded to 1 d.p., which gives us 16.6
